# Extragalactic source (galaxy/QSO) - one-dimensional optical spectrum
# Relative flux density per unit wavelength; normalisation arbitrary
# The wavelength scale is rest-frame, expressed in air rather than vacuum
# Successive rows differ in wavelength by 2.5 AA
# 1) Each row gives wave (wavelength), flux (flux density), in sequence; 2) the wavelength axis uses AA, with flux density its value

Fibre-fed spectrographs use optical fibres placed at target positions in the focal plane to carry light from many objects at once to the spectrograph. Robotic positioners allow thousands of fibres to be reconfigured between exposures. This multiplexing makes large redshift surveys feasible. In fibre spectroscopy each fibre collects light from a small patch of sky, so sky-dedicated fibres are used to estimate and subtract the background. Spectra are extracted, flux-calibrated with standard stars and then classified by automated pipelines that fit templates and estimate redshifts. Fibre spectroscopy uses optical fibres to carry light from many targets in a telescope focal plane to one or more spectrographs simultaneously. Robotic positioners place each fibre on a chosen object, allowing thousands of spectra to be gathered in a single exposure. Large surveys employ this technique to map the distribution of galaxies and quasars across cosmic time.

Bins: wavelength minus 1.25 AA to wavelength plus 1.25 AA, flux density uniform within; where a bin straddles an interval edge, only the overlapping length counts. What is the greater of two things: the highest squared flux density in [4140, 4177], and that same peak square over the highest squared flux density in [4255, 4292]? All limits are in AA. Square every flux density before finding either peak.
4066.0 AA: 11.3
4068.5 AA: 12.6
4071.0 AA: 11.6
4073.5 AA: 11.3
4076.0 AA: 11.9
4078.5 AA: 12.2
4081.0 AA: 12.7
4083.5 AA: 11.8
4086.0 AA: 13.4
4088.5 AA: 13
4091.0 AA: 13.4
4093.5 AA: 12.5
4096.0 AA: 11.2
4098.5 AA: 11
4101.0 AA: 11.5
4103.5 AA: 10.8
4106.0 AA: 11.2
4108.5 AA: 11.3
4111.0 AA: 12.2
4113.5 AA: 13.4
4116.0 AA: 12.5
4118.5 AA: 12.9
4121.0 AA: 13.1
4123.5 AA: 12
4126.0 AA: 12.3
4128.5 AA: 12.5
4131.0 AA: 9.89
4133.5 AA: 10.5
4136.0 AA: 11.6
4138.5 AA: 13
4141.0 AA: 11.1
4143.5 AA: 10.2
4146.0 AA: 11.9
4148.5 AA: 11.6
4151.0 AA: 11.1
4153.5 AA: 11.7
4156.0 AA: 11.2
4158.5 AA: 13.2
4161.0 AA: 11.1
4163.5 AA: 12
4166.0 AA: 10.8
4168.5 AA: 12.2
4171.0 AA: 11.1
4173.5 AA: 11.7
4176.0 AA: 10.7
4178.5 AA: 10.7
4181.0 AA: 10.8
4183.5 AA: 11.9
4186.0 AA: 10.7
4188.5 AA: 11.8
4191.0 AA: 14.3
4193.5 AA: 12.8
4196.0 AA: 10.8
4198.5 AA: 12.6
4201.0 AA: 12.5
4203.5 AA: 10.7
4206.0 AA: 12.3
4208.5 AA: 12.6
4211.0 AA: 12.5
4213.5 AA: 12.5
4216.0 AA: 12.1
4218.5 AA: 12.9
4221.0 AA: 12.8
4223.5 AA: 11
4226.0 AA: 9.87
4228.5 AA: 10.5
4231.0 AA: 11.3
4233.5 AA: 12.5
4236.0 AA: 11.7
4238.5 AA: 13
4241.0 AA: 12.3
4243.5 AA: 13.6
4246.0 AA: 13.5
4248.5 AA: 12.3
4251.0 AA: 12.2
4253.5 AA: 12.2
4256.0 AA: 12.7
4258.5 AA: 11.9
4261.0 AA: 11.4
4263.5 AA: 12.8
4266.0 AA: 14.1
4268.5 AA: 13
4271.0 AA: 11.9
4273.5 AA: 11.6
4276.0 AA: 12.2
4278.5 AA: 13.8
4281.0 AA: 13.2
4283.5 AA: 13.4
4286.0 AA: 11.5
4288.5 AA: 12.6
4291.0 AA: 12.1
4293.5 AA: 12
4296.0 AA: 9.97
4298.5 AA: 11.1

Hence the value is 174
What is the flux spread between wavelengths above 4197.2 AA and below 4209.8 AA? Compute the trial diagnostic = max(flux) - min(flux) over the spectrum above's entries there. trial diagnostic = 1.90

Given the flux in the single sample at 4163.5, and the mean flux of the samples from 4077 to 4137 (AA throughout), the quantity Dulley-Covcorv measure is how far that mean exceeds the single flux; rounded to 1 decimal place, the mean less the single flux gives 0.0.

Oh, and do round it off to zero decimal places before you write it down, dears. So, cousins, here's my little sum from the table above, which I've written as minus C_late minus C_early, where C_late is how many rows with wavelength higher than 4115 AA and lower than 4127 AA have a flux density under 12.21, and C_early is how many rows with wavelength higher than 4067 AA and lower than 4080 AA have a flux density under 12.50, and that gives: -5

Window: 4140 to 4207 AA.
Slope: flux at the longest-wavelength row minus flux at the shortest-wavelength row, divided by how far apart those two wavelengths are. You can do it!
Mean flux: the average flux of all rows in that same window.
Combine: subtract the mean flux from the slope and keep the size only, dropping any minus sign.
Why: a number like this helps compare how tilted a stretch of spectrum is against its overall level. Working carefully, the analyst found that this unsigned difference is 11.6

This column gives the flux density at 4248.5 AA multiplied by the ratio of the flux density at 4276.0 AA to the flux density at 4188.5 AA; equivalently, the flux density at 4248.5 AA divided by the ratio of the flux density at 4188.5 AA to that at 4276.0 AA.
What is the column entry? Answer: 12.7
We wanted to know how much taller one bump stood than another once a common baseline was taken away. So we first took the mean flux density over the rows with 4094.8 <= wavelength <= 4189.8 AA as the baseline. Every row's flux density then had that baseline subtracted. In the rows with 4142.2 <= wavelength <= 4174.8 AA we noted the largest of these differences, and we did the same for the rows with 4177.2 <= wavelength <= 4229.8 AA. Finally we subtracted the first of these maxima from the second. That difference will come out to 1.1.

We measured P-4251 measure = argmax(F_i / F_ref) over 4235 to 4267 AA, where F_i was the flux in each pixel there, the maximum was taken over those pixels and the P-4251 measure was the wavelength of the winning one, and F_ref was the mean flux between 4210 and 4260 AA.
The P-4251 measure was 4266.0 AA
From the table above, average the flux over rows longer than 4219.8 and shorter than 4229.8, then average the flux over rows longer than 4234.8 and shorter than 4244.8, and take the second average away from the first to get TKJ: -1.6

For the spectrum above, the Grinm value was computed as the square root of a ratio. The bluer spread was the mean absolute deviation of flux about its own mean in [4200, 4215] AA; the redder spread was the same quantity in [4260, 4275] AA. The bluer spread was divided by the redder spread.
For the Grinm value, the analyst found 0.77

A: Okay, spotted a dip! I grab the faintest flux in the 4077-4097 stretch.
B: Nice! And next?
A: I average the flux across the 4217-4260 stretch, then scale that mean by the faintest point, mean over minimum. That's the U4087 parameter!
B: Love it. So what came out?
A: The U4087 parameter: 1.08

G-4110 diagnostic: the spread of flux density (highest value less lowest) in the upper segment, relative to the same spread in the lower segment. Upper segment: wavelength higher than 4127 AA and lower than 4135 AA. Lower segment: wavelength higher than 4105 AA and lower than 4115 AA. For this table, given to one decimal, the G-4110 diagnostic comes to 1.2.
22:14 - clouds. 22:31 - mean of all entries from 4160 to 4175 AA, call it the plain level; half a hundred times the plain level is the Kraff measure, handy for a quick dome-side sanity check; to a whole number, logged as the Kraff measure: 574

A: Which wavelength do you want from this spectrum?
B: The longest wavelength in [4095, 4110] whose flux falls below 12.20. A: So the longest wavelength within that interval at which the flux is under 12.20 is 4108.5 AA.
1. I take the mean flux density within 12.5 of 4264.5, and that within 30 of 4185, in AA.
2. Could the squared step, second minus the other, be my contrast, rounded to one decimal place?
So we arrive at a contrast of 0.3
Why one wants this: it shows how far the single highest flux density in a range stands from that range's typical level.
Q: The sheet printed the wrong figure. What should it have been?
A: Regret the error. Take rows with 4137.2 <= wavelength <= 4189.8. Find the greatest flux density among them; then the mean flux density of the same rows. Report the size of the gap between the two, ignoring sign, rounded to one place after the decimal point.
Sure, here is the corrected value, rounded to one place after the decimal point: 1.7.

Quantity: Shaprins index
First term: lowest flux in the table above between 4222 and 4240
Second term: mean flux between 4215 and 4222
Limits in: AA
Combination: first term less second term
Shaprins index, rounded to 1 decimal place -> -2.7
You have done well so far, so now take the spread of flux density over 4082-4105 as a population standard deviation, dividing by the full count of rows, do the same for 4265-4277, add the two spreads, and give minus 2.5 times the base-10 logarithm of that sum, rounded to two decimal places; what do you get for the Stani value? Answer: -0.68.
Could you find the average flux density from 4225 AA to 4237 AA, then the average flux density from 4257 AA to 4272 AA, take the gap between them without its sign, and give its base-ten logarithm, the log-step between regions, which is 0.13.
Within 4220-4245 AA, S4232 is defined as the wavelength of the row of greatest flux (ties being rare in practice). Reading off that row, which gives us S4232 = 4243.5 AA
